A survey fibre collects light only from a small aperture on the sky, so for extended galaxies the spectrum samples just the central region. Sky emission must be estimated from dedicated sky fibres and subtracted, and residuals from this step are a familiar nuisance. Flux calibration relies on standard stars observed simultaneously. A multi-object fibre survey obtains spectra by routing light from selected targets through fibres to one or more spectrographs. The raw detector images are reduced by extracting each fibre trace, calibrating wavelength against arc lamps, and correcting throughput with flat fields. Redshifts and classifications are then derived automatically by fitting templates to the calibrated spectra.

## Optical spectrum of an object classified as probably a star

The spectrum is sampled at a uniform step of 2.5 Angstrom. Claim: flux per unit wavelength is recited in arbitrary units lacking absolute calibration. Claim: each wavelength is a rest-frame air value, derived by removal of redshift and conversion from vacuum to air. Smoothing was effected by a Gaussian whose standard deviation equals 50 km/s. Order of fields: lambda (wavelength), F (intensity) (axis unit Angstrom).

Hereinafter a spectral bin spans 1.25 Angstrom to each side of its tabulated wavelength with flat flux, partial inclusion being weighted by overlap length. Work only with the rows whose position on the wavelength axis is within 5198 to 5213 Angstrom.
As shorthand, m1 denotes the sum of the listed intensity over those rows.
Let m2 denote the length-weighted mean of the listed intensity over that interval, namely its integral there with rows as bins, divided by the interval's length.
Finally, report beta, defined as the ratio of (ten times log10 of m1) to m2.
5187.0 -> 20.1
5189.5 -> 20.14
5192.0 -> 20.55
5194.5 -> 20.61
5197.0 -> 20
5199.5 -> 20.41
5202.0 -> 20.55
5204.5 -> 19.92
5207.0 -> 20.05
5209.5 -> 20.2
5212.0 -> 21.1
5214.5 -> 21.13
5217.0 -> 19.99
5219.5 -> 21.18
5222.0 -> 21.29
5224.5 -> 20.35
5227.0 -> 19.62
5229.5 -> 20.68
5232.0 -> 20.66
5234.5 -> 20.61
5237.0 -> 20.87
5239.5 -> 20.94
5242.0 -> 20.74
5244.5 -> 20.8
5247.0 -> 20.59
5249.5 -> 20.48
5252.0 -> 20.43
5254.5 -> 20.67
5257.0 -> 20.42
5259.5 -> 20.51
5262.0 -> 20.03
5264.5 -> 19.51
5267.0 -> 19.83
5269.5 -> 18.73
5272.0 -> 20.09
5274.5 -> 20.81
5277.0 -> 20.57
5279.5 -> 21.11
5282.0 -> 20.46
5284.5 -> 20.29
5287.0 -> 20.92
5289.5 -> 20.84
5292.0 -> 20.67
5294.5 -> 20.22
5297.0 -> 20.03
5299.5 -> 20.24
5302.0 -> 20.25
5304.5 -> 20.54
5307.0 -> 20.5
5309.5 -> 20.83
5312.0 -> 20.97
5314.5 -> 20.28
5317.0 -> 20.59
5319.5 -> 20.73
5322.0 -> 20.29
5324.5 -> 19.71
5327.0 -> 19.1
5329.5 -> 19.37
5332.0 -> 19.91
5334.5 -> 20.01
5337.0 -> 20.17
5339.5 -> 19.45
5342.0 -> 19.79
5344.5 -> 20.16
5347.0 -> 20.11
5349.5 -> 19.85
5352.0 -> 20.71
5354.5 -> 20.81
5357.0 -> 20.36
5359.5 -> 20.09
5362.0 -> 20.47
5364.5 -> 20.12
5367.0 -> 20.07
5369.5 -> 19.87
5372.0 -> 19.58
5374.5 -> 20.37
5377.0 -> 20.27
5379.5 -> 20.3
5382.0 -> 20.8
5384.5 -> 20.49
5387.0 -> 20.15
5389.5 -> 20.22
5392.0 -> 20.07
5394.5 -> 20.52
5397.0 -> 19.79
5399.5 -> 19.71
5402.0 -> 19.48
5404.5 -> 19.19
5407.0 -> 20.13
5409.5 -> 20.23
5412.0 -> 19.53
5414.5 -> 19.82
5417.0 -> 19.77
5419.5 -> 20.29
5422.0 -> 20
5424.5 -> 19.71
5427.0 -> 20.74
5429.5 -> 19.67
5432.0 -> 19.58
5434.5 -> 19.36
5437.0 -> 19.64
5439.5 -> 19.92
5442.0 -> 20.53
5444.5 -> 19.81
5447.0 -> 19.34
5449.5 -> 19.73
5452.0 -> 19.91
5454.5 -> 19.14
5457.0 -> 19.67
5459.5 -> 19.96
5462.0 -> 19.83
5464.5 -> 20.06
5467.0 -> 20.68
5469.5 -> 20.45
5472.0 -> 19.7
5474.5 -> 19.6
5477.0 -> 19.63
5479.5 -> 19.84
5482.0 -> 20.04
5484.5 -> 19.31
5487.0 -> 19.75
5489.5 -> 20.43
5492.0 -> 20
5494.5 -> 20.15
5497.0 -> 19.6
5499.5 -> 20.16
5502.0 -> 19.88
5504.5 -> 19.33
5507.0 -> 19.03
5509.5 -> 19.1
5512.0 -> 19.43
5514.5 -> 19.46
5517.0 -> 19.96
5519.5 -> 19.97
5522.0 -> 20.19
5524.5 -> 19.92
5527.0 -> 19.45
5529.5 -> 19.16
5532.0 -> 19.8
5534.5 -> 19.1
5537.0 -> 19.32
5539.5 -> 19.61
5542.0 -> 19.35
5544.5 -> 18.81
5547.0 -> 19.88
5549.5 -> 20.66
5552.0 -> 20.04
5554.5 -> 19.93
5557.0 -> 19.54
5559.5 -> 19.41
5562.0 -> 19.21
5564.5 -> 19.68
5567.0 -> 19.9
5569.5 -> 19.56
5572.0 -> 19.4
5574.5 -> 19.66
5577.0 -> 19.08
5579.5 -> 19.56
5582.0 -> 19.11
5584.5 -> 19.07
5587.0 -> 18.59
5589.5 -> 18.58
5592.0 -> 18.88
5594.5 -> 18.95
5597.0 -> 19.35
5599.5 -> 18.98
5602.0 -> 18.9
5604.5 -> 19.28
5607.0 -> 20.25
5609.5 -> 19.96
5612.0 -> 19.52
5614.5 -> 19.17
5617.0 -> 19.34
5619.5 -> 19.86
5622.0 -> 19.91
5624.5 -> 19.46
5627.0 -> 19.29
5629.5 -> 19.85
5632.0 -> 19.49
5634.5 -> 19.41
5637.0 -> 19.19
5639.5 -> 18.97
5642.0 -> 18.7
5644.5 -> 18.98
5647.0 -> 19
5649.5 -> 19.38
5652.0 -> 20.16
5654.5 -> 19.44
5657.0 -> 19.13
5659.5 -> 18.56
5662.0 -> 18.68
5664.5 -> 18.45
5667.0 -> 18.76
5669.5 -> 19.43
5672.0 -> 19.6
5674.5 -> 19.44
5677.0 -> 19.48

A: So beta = 1.03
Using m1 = 122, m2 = 20.4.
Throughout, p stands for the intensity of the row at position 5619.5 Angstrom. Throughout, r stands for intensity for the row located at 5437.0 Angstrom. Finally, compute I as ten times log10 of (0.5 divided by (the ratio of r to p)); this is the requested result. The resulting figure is -2.96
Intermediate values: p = 19.86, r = 19.64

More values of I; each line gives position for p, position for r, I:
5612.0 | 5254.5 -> -3.26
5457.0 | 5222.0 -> -3.35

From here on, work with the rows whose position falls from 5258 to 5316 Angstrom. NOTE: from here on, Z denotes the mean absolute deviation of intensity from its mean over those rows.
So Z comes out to 0.39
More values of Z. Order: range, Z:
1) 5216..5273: 0.43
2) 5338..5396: 0.27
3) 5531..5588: 0.34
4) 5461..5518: 0.34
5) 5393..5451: 0.31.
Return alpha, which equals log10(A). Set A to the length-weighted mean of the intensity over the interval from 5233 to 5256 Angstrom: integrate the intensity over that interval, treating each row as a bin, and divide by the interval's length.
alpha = 1.32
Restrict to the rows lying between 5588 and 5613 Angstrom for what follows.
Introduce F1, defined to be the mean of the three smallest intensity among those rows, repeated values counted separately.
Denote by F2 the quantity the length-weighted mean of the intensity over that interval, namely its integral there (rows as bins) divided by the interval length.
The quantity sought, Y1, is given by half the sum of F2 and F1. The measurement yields 19.0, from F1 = 18.8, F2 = 19.3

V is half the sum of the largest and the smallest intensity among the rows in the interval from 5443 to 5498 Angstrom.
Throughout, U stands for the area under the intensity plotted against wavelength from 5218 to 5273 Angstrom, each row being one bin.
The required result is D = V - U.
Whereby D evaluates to -1103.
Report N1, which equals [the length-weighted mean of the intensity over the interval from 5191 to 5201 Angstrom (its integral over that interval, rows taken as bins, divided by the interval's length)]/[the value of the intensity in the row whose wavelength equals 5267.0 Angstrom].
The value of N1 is 1.03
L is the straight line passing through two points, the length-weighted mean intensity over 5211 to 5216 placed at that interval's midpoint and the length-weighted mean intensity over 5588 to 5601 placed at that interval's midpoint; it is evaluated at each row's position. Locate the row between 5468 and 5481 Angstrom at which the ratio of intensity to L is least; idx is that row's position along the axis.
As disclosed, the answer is 5474.5 Angstrom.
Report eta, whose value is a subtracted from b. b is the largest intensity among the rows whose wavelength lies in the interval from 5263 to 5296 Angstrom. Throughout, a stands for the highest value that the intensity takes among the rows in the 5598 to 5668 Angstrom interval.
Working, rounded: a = 20.25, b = 21.11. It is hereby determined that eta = 0.9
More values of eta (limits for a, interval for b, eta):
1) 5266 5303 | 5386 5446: -0.4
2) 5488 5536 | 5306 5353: 0.5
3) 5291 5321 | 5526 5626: -0.3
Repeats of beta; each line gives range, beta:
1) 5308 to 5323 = 1.01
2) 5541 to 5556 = 1.05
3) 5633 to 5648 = 1.08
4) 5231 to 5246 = 1.01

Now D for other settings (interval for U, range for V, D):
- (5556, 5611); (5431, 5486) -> -1042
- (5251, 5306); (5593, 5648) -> -1098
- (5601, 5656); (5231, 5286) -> -1049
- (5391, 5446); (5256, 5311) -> -1074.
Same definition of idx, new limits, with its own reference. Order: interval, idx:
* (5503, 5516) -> 5507.0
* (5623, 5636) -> 5627.0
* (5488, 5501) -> 5497.0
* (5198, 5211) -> 5204.5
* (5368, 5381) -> 5372.0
